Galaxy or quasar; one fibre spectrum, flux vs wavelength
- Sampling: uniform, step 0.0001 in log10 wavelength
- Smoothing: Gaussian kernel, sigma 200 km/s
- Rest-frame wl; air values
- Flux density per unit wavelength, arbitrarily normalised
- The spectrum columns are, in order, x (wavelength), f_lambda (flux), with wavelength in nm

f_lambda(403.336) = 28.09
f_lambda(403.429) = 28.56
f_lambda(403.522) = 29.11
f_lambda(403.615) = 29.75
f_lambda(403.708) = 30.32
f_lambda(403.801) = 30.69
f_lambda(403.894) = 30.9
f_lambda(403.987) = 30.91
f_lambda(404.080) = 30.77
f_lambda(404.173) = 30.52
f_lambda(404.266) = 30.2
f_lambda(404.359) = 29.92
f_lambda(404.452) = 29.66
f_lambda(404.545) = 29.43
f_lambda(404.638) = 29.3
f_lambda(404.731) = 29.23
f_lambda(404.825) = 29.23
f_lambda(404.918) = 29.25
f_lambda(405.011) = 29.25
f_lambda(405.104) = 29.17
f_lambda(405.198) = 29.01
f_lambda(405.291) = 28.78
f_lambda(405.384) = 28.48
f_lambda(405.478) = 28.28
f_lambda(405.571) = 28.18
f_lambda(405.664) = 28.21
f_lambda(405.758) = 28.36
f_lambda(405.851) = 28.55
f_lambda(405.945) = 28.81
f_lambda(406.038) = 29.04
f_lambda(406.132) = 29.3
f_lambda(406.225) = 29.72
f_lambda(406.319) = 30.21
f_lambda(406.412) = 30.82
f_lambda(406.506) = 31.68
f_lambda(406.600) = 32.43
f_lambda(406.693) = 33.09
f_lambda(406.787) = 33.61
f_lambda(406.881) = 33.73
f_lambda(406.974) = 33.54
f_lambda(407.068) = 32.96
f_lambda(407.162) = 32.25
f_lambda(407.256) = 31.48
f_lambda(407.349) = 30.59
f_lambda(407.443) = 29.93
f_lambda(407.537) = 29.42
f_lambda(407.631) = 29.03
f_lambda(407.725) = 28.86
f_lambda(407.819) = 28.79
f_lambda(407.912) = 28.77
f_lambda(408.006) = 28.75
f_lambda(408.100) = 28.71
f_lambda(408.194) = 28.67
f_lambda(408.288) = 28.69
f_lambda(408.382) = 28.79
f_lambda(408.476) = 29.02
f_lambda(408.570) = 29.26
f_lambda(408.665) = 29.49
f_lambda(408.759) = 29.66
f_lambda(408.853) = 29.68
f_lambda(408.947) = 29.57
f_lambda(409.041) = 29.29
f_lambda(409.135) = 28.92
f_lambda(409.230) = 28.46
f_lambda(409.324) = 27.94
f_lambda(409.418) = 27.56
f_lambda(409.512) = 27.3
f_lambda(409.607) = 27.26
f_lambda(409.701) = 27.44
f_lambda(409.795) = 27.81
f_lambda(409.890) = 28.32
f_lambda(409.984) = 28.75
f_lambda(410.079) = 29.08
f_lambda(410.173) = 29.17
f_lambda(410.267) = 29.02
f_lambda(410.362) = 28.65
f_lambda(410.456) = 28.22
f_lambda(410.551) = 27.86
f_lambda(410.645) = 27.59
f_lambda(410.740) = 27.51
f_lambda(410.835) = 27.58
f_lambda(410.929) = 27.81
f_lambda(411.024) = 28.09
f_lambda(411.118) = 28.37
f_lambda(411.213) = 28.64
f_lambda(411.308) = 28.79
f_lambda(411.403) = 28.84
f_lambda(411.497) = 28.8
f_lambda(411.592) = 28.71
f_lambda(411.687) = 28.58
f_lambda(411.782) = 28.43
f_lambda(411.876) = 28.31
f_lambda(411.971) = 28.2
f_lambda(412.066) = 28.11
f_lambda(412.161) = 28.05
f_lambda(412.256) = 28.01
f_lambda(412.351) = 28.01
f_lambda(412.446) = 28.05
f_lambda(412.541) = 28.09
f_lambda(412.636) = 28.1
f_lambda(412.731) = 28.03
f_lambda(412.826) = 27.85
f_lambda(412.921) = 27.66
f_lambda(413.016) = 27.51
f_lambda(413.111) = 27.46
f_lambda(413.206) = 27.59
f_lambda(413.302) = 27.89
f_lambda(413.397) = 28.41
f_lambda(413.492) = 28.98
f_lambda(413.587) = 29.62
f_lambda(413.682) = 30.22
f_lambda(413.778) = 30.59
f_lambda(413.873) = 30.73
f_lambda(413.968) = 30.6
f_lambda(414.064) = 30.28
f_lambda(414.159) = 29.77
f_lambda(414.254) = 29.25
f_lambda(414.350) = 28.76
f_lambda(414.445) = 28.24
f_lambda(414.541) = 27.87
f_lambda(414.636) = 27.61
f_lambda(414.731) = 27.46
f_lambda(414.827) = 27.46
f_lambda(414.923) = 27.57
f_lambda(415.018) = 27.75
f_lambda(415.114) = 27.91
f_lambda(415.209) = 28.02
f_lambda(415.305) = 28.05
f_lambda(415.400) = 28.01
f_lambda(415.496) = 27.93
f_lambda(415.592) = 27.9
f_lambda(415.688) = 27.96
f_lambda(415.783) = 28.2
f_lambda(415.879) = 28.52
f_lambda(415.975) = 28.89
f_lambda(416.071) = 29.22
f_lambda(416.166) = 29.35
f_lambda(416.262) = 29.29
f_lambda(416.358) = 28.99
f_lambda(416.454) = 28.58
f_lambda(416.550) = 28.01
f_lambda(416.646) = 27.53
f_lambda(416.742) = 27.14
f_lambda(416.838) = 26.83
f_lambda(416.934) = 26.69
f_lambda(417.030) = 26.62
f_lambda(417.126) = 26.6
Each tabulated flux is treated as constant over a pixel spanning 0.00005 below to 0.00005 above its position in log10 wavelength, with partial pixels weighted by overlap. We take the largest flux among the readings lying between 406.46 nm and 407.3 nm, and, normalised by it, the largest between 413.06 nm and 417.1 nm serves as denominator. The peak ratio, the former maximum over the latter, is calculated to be 1.10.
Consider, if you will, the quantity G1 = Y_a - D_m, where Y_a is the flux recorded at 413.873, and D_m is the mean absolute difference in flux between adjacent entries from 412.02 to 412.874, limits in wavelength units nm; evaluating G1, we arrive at 30.7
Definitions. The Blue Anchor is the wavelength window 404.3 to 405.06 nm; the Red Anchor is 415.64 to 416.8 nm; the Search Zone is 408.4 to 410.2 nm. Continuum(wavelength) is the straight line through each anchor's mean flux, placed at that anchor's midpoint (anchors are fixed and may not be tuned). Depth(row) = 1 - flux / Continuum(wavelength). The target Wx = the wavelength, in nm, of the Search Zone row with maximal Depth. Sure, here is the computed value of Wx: 409.607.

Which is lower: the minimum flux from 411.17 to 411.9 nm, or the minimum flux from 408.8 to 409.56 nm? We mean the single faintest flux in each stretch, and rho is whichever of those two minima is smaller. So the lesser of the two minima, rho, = 27.3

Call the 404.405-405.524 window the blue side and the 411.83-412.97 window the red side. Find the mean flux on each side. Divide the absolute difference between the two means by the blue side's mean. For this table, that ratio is 0.036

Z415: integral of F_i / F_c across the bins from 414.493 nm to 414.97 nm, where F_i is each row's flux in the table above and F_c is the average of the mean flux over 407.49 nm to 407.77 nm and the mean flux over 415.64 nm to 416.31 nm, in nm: 0.455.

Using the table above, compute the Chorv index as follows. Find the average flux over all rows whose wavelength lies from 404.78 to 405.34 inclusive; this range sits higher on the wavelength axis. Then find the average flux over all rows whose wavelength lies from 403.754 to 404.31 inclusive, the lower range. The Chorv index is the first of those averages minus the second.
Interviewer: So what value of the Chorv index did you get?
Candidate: -1.5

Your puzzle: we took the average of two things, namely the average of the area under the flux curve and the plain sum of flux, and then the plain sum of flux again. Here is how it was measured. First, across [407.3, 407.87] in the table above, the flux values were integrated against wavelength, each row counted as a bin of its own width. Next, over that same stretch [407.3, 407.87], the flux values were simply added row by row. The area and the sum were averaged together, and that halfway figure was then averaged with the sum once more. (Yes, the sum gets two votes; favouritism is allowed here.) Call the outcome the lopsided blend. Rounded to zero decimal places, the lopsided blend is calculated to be 137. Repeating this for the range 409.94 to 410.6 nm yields 155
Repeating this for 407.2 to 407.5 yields 71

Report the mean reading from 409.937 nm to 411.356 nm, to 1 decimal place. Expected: 28.3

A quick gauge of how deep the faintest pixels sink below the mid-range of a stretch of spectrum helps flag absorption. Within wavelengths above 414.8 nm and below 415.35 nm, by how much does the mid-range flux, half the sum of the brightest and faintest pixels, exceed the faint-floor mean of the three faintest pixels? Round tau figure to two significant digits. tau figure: 0.16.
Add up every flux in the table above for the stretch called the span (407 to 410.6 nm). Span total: 1103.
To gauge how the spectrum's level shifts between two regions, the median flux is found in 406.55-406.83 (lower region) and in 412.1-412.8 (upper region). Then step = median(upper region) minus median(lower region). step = -5.0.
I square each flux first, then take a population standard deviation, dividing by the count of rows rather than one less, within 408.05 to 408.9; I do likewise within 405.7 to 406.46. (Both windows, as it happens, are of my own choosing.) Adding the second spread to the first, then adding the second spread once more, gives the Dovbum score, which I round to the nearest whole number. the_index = 117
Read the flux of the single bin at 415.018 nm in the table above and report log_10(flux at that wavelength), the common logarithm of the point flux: 1.44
